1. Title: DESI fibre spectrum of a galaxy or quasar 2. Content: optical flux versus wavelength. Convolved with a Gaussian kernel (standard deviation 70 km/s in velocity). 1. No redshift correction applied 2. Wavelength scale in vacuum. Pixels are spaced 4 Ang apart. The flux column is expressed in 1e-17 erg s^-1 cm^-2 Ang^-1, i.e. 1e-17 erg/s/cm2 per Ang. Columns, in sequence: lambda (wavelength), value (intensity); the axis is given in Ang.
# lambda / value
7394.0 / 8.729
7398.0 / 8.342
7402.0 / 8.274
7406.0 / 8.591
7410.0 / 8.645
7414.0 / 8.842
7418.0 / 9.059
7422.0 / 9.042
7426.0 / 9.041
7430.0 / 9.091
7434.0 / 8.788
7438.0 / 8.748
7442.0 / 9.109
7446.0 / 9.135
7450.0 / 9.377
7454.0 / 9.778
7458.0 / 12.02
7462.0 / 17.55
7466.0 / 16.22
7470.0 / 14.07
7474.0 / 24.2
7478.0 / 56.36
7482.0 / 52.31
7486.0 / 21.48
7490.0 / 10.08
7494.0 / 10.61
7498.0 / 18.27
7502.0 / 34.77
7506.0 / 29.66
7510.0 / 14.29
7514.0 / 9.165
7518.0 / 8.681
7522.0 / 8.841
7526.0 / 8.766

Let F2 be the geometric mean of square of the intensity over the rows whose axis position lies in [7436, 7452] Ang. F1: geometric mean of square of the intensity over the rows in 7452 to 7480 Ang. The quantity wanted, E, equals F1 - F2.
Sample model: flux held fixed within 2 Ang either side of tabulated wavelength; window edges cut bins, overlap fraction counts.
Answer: 246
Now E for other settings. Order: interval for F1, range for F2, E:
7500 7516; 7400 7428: 290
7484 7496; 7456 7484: -356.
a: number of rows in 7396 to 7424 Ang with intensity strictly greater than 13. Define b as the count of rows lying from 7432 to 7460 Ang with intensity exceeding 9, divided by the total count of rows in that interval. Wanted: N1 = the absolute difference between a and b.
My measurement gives 0.7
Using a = 0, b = 0.7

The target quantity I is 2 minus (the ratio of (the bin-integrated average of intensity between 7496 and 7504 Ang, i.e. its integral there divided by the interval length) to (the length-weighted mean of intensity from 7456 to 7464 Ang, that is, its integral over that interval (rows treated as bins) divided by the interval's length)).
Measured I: 0.2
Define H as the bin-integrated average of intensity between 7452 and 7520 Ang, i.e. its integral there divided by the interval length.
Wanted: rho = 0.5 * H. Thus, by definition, 11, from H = 21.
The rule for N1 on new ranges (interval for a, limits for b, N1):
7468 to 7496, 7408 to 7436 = 4.4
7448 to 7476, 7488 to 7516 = 3.0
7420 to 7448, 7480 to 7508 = 1.0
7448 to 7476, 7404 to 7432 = 3.4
